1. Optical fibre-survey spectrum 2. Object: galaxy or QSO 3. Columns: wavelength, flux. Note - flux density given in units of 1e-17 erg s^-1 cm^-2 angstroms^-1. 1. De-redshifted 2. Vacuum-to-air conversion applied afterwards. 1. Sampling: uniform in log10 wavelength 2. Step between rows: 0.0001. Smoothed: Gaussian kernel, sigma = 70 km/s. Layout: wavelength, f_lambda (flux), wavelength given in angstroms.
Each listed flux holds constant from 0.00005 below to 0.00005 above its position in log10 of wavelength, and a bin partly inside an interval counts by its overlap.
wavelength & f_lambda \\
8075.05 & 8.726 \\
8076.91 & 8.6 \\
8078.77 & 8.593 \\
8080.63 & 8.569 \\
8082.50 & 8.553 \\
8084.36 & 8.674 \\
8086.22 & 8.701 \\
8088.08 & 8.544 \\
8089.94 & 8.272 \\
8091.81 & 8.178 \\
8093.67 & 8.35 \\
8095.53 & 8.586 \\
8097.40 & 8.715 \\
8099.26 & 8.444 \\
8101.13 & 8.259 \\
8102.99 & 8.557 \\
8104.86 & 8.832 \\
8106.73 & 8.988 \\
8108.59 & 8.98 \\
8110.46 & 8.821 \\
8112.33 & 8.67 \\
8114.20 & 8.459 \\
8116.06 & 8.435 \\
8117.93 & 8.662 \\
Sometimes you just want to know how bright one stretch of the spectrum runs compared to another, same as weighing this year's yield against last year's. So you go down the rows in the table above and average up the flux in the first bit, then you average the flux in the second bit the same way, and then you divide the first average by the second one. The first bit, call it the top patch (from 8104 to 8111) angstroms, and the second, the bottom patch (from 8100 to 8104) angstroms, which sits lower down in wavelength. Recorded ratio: 1.06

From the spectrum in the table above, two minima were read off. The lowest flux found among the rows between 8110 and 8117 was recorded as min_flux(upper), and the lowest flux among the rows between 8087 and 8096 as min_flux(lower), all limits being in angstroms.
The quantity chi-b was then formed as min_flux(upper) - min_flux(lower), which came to 0.26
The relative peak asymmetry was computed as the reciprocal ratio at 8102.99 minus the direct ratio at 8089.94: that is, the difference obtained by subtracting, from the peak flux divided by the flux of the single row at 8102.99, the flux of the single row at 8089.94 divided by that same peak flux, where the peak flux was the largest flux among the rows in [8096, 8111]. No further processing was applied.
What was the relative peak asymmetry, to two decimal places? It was 0.13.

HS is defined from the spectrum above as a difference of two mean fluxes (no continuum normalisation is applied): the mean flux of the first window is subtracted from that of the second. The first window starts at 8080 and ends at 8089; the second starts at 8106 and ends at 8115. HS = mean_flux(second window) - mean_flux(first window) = 0.18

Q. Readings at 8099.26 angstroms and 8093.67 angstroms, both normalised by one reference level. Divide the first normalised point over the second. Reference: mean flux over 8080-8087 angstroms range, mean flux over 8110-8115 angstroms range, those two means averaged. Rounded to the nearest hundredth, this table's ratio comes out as 1.01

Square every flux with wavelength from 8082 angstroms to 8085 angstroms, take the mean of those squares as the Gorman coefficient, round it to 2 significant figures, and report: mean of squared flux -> 74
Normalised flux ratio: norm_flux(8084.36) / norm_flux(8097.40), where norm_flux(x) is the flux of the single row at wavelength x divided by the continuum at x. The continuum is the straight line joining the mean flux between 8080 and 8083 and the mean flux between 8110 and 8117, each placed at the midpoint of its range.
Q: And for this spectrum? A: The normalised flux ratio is 1.00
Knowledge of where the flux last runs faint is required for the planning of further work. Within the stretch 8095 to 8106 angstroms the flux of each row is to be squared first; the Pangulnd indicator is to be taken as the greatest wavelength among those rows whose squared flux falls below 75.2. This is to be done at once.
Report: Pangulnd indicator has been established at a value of 8102.99 angstroms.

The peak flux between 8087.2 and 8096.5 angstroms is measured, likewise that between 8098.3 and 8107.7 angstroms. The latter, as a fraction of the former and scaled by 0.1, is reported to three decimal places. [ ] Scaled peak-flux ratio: 0.105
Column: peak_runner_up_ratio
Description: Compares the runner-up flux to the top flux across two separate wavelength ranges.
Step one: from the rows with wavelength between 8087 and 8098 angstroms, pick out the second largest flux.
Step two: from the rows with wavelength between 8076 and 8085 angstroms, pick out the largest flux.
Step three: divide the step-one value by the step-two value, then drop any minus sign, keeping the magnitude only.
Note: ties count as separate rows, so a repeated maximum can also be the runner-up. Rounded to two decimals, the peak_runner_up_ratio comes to 0.99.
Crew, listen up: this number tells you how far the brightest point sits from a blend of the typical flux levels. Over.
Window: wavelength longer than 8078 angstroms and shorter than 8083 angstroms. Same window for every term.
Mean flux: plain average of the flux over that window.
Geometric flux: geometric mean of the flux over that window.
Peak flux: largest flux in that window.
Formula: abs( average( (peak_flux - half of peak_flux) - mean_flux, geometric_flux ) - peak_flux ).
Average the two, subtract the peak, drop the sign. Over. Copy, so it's 6.44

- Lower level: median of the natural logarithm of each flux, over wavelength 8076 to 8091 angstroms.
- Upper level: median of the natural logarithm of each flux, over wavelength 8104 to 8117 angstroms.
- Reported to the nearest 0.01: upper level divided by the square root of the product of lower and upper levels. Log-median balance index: 1.01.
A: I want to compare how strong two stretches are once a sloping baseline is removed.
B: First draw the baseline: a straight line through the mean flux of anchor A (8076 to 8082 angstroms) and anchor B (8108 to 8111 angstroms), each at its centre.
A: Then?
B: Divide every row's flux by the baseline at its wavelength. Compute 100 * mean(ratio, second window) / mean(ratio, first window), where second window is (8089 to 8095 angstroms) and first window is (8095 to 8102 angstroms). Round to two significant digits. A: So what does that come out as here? 98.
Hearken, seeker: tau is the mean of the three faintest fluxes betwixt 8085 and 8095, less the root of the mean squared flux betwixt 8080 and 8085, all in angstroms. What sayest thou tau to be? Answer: -0.3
